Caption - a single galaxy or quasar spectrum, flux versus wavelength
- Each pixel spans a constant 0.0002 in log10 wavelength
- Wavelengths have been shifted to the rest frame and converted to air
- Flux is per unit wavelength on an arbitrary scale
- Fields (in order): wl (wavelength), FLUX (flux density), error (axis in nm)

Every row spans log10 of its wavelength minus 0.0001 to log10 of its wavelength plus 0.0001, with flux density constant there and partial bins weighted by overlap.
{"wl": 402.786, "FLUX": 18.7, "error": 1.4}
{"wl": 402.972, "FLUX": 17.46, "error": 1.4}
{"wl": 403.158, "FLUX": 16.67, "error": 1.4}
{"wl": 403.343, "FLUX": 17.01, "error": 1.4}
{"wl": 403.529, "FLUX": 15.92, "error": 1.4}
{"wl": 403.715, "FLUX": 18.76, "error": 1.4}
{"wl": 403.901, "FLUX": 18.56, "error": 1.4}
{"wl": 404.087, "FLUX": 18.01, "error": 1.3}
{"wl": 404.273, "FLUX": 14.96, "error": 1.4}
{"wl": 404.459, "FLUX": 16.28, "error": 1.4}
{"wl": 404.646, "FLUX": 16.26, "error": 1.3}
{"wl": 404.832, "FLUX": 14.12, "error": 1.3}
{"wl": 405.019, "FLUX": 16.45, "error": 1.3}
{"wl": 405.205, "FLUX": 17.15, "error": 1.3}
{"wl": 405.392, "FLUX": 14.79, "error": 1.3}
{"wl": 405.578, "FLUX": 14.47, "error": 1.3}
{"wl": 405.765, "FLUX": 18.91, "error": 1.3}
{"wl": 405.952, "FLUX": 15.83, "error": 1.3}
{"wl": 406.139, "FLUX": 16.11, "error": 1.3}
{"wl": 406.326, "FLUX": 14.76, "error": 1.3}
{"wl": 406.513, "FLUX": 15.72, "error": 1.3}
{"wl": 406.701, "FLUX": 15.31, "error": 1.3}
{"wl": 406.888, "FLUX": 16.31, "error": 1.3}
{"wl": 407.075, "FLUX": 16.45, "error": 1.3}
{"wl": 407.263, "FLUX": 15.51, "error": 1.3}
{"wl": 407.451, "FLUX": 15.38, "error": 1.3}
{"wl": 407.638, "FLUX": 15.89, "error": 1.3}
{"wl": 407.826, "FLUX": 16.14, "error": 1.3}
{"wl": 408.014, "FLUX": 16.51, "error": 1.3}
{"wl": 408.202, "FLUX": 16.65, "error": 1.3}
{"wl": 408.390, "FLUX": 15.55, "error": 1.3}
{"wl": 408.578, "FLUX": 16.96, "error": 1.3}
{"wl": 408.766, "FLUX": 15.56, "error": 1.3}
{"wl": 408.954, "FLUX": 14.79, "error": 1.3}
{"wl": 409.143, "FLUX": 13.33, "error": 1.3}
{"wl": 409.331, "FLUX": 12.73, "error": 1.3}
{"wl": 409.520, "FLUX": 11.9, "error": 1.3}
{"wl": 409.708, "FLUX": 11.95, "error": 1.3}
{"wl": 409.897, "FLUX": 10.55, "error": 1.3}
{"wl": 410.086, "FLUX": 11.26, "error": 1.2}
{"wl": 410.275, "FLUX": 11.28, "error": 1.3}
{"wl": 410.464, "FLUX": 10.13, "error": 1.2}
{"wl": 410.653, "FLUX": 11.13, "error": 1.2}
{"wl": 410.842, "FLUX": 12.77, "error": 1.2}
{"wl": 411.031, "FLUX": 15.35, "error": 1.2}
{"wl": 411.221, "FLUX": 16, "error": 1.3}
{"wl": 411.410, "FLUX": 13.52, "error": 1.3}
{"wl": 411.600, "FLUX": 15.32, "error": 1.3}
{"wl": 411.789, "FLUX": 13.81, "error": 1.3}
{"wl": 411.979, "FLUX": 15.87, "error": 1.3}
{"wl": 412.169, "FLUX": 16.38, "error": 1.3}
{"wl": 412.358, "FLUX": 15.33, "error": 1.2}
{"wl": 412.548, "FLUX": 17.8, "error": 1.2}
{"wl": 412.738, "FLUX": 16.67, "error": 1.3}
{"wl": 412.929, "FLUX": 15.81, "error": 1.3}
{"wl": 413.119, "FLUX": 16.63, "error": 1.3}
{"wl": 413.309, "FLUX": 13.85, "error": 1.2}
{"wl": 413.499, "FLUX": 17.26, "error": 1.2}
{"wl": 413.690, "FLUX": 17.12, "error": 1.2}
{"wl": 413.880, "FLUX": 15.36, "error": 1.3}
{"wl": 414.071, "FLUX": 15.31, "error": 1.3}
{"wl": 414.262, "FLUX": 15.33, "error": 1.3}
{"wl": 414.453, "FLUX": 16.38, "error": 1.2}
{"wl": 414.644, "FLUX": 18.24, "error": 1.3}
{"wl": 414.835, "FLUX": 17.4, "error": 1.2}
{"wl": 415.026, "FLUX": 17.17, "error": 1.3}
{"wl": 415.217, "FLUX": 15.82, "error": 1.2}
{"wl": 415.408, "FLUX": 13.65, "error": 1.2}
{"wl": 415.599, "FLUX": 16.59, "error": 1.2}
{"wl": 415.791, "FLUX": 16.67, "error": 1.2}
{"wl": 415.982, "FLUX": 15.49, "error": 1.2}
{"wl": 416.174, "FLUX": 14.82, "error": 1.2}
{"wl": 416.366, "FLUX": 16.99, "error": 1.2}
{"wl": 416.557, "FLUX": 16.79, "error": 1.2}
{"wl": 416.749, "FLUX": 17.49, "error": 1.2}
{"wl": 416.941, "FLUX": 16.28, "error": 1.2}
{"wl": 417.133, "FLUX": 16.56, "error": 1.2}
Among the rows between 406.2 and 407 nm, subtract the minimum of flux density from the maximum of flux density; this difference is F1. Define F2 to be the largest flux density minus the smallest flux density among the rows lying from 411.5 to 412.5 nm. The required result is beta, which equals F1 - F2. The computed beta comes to -1.0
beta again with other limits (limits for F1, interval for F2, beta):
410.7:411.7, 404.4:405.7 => 0.2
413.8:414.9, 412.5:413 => 0.9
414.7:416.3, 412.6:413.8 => 0.3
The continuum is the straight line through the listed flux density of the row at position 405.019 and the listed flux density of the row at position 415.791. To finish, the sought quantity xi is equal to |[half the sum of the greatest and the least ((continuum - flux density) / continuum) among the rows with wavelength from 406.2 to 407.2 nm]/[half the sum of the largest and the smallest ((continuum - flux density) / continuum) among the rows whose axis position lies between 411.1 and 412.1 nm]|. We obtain 0.5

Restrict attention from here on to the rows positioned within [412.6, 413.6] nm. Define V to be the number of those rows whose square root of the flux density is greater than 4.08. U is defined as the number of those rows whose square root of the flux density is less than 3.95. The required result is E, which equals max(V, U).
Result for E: 2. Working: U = 1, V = 2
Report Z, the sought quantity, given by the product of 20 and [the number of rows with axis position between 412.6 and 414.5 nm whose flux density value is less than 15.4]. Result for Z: 80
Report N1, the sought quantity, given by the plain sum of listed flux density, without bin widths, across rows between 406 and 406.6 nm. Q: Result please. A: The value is 47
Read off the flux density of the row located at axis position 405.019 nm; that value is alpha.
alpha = 16.45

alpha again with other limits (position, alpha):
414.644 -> 18.24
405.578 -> 14.47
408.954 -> 14.79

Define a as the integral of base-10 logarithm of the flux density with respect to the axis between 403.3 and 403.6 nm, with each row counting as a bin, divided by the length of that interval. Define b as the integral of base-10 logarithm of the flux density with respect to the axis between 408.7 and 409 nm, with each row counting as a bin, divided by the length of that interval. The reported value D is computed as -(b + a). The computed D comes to -2.40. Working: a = 1.21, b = 1.18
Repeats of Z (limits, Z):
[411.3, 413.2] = 80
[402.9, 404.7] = 20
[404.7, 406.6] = 80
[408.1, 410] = 120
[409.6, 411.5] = 180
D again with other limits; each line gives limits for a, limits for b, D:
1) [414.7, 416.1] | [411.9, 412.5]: -2.41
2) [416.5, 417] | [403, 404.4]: -2.46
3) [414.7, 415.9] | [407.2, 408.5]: -2.41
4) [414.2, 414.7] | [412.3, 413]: -2.43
